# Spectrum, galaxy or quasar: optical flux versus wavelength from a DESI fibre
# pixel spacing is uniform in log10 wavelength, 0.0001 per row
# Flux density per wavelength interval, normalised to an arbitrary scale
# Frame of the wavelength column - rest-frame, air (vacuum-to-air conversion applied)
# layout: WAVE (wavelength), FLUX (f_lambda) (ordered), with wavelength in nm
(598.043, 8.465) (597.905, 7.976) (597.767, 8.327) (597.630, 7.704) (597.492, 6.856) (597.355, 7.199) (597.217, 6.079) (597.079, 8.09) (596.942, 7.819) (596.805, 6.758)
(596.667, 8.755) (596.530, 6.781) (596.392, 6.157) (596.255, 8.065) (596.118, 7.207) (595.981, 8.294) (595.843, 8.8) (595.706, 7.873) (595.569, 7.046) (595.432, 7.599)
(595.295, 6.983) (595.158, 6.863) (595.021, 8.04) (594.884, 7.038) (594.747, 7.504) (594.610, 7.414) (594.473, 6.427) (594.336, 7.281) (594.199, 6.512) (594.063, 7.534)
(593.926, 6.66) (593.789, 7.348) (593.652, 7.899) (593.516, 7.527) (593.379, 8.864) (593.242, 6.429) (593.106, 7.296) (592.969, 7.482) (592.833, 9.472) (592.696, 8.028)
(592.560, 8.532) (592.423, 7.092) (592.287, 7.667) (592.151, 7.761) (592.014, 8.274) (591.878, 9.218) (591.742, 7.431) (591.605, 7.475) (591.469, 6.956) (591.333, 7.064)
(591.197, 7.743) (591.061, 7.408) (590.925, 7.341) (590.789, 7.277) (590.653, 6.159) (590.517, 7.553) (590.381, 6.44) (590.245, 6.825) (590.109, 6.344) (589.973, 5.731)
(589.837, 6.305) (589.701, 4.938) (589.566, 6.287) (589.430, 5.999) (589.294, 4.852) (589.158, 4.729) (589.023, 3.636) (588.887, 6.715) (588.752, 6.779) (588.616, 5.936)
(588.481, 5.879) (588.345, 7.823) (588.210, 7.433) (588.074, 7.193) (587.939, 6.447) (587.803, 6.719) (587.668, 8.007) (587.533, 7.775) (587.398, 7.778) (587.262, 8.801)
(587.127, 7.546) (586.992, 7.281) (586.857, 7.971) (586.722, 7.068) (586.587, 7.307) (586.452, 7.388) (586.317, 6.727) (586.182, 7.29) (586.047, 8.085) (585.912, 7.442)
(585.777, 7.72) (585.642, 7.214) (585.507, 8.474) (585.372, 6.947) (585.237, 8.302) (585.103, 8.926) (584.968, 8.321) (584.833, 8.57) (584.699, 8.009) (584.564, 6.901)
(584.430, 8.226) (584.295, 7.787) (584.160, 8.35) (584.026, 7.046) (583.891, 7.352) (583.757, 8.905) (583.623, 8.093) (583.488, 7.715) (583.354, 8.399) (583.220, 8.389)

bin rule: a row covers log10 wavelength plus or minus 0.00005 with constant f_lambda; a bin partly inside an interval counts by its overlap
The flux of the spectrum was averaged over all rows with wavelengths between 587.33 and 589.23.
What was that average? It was 6.63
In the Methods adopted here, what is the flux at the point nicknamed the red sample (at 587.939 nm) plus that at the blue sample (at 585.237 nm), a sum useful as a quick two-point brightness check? 14.7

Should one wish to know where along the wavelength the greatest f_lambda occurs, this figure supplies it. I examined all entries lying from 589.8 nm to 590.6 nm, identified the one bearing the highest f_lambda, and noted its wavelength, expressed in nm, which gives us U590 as 590.517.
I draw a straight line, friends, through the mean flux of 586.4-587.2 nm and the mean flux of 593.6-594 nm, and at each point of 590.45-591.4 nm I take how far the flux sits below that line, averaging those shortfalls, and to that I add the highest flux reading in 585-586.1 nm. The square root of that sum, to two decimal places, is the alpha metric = 3.01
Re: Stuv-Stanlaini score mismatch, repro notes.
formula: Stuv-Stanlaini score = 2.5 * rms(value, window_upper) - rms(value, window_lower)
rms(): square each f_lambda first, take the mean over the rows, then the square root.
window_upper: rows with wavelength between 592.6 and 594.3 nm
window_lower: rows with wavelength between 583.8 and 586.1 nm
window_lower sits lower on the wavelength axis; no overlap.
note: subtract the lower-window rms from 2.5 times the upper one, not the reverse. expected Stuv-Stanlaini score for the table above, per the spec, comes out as 11.21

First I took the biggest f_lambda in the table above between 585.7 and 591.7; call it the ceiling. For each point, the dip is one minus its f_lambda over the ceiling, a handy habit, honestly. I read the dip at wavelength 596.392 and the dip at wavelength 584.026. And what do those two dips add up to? 0.50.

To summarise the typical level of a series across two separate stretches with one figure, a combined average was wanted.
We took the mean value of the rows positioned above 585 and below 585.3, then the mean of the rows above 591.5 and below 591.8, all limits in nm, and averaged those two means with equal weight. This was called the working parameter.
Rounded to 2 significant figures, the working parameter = 8.0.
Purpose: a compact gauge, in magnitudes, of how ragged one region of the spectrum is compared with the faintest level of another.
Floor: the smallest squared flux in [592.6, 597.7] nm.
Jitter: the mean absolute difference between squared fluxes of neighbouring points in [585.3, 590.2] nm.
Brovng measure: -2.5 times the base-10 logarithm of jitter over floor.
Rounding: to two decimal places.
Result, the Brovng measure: 1.41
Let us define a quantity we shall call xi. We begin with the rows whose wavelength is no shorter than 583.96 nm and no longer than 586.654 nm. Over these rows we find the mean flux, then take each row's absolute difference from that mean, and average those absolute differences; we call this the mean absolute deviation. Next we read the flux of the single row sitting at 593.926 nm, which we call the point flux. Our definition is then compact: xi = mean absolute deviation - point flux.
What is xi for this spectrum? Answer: -6.1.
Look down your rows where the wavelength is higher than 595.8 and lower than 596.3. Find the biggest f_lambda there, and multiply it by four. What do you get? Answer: 35.2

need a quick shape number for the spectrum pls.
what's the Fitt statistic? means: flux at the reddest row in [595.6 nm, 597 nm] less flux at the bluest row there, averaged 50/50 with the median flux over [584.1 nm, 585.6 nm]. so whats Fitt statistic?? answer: 4.1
